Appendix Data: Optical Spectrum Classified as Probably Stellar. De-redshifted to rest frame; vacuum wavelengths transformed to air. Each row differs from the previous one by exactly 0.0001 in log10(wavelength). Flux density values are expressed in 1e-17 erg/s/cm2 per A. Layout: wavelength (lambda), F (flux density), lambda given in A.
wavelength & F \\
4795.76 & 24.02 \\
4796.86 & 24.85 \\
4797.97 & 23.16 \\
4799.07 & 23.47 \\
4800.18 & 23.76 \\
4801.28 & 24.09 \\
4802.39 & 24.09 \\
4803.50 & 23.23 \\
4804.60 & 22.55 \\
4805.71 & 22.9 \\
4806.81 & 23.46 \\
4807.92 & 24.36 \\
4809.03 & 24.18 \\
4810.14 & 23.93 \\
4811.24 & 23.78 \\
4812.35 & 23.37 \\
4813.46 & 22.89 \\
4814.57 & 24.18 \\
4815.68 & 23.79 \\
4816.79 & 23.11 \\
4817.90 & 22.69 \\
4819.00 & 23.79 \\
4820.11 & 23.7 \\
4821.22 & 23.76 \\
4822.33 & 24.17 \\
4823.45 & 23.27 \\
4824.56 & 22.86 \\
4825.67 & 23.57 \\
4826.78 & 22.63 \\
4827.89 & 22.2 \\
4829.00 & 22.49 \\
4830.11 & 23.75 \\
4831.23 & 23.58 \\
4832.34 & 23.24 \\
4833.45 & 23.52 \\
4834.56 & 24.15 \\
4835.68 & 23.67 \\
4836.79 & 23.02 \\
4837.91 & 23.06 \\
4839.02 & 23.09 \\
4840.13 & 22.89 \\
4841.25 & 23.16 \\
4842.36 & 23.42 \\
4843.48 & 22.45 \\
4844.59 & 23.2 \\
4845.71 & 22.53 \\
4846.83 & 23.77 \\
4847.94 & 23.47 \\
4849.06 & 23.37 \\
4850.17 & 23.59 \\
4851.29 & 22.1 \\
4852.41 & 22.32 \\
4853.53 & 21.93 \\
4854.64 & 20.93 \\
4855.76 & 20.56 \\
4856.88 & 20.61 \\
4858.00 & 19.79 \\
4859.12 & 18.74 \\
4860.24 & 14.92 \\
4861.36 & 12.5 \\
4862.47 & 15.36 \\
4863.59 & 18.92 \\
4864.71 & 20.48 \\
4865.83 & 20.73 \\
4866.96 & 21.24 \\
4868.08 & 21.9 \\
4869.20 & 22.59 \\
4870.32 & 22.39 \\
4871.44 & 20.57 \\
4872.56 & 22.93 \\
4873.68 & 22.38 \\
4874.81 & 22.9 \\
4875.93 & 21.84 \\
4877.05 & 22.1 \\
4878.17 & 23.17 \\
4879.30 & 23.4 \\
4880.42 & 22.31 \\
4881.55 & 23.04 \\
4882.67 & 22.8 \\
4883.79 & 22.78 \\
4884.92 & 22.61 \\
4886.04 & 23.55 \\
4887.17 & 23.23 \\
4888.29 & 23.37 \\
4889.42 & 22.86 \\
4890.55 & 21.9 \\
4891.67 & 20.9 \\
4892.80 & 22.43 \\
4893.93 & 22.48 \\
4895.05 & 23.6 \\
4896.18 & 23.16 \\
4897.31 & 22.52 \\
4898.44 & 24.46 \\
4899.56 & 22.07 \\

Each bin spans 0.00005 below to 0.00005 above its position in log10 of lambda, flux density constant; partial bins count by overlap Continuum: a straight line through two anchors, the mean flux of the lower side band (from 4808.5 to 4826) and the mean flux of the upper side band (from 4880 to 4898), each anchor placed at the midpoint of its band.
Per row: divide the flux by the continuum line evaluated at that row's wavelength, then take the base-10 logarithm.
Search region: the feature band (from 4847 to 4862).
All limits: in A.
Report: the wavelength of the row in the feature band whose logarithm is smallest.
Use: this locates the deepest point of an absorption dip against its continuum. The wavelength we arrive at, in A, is 4861.36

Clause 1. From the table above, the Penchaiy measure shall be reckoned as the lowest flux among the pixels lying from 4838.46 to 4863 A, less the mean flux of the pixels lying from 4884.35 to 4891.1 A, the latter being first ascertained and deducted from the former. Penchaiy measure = -10.4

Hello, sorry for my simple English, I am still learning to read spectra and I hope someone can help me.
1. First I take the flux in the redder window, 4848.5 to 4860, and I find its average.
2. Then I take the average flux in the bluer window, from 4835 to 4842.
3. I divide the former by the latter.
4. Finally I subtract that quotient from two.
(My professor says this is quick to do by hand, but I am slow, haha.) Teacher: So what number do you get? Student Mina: 1.08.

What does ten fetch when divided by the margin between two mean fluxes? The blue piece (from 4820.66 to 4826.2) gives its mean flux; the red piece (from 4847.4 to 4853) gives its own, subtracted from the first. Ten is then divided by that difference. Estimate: 18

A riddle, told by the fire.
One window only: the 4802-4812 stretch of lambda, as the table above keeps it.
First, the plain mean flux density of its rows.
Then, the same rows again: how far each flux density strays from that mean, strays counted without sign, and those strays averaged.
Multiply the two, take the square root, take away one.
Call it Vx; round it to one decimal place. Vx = 2.5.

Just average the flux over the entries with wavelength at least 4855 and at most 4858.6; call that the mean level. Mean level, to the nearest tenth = 20.3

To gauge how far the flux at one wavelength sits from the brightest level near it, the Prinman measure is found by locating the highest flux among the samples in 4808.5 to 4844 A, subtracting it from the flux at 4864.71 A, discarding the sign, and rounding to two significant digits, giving 3.7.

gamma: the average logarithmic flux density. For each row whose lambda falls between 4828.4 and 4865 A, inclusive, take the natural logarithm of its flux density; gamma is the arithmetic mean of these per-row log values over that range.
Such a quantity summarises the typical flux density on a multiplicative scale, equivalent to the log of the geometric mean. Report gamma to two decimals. 3.07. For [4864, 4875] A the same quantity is 3.08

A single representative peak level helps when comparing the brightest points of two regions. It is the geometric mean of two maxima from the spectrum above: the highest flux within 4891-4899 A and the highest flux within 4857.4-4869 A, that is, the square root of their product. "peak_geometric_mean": 23.1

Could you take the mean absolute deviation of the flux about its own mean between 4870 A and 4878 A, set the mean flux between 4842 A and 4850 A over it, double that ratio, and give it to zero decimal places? 83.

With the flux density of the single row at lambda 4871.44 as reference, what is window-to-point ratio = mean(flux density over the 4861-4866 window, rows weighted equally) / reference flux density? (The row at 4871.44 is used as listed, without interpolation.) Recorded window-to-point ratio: 0.86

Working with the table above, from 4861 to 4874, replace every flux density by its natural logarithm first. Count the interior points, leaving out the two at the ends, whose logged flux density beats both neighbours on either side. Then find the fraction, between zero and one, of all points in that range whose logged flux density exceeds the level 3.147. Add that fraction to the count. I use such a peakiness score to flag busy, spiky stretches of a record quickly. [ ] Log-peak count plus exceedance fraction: 2.0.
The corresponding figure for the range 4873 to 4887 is 3.2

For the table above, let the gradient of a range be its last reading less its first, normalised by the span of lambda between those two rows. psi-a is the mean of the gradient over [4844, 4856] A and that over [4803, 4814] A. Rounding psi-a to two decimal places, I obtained -0.14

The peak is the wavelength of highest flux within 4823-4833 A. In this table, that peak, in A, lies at 4830.11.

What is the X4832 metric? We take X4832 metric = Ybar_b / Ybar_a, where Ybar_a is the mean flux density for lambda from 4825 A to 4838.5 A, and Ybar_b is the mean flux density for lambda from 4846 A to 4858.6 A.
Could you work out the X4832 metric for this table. 0.948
